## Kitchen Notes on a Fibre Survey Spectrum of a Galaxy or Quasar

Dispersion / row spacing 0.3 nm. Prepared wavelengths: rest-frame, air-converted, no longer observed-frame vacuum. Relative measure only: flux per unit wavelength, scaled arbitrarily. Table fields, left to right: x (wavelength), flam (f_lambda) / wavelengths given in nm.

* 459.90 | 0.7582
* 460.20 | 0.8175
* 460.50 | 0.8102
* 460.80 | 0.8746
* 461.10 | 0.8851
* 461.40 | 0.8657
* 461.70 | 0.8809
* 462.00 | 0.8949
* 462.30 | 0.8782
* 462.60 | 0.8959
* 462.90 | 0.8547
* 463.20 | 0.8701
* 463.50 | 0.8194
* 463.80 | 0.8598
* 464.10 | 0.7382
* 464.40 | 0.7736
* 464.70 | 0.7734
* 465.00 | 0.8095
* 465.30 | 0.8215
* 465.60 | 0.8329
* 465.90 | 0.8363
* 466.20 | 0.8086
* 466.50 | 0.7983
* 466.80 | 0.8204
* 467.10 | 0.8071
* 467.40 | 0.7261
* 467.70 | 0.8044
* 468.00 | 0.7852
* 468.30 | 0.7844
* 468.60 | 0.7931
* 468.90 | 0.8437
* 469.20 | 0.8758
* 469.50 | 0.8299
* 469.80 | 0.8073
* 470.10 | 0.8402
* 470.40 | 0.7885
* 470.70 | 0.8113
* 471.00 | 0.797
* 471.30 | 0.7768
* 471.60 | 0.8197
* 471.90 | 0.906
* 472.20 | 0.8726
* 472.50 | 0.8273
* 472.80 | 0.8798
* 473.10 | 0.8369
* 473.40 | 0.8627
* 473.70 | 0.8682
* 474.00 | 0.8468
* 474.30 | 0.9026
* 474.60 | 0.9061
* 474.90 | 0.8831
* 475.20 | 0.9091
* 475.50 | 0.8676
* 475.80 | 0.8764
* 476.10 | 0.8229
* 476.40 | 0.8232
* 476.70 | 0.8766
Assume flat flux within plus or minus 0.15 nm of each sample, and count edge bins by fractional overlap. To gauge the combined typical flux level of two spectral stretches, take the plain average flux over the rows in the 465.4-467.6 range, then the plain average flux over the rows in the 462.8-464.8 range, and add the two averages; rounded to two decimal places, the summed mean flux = 1.62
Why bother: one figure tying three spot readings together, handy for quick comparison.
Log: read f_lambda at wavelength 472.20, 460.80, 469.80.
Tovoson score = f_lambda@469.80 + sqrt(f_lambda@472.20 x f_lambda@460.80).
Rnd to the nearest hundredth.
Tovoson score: 1.68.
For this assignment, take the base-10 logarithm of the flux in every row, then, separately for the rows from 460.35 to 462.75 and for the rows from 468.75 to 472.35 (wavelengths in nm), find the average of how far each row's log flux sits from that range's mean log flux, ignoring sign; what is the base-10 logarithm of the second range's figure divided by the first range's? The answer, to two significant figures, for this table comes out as 0.25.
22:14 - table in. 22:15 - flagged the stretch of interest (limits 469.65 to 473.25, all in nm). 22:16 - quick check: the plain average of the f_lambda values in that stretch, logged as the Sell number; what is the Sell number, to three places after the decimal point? 0.830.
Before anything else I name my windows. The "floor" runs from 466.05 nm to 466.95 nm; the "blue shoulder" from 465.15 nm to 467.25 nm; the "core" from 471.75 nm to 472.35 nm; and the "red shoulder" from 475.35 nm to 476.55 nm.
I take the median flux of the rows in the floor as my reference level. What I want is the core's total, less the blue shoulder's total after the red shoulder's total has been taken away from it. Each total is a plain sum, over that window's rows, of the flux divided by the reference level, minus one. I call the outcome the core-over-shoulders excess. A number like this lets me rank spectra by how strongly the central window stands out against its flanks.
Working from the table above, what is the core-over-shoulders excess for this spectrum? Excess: 0.31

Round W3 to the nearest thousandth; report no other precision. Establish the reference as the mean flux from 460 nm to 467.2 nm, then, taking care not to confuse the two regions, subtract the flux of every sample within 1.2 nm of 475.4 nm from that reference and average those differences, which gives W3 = -0.039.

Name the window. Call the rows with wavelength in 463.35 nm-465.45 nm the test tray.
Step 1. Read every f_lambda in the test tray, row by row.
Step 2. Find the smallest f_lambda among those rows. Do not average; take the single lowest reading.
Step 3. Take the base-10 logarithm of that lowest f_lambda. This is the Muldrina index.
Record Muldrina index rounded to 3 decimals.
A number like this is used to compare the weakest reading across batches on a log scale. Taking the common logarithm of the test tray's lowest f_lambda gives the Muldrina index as -0.132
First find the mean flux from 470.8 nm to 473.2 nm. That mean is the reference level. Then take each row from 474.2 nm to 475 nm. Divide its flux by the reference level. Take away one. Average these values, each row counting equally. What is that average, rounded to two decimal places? 0.07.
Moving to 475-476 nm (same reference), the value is 0.05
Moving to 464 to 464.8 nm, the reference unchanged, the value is -0.09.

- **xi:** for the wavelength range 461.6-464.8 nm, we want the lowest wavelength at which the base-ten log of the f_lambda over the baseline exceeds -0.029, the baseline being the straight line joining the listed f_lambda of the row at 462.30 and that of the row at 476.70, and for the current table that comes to 461.70 nm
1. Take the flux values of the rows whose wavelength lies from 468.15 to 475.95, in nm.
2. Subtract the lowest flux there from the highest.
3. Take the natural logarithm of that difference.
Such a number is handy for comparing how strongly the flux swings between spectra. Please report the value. -2.02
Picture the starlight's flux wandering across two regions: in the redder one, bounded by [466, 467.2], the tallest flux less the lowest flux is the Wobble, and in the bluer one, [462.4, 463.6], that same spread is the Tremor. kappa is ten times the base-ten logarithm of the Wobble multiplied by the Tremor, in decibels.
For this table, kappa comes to -28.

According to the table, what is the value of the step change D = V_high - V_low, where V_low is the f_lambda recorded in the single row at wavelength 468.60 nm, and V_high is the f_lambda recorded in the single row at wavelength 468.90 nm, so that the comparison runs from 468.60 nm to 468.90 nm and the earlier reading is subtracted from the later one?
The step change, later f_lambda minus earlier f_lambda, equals 0.051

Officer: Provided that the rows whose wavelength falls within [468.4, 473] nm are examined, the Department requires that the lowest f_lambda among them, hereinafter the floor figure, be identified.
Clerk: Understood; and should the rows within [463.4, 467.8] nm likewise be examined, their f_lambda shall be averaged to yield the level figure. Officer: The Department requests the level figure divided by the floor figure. 1.03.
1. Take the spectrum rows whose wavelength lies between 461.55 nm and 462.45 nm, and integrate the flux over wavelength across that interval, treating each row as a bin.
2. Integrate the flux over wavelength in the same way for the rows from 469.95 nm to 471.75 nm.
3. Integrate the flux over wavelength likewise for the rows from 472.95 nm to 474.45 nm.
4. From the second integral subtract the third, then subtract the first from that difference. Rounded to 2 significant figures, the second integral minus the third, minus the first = -0.64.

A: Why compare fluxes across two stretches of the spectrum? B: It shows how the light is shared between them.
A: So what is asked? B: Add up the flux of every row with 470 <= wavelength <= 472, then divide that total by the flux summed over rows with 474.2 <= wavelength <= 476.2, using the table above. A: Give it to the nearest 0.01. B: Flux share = 0.93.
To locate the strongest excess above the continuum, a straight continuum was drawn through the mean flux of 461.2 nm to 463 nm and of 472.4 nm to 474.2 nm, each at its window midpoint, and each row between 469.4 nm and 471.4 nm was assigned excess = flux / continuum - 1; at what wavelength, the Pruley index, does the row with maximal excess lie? 470.10 nm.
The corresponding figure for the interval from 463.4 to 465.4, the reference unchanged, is 463.80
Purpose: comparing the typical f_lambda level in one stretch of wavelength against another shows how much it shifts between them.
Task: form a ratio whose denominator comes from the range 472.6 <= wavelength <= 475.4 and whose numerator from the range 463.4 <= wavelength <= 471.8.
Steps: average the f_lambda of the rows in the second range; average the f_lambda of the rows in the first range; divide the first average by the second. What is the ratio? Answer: 0.92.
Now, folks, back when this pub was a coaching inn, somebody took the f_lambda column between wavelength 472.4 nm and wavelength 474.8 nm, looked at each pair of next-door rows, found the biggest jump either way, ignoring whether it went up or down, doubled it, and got 0.11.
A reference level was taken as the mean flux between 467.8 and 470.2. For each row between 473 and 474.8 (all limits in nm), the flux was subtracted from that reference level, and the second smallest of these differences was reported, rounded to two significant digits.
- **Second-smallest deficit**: -0.083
